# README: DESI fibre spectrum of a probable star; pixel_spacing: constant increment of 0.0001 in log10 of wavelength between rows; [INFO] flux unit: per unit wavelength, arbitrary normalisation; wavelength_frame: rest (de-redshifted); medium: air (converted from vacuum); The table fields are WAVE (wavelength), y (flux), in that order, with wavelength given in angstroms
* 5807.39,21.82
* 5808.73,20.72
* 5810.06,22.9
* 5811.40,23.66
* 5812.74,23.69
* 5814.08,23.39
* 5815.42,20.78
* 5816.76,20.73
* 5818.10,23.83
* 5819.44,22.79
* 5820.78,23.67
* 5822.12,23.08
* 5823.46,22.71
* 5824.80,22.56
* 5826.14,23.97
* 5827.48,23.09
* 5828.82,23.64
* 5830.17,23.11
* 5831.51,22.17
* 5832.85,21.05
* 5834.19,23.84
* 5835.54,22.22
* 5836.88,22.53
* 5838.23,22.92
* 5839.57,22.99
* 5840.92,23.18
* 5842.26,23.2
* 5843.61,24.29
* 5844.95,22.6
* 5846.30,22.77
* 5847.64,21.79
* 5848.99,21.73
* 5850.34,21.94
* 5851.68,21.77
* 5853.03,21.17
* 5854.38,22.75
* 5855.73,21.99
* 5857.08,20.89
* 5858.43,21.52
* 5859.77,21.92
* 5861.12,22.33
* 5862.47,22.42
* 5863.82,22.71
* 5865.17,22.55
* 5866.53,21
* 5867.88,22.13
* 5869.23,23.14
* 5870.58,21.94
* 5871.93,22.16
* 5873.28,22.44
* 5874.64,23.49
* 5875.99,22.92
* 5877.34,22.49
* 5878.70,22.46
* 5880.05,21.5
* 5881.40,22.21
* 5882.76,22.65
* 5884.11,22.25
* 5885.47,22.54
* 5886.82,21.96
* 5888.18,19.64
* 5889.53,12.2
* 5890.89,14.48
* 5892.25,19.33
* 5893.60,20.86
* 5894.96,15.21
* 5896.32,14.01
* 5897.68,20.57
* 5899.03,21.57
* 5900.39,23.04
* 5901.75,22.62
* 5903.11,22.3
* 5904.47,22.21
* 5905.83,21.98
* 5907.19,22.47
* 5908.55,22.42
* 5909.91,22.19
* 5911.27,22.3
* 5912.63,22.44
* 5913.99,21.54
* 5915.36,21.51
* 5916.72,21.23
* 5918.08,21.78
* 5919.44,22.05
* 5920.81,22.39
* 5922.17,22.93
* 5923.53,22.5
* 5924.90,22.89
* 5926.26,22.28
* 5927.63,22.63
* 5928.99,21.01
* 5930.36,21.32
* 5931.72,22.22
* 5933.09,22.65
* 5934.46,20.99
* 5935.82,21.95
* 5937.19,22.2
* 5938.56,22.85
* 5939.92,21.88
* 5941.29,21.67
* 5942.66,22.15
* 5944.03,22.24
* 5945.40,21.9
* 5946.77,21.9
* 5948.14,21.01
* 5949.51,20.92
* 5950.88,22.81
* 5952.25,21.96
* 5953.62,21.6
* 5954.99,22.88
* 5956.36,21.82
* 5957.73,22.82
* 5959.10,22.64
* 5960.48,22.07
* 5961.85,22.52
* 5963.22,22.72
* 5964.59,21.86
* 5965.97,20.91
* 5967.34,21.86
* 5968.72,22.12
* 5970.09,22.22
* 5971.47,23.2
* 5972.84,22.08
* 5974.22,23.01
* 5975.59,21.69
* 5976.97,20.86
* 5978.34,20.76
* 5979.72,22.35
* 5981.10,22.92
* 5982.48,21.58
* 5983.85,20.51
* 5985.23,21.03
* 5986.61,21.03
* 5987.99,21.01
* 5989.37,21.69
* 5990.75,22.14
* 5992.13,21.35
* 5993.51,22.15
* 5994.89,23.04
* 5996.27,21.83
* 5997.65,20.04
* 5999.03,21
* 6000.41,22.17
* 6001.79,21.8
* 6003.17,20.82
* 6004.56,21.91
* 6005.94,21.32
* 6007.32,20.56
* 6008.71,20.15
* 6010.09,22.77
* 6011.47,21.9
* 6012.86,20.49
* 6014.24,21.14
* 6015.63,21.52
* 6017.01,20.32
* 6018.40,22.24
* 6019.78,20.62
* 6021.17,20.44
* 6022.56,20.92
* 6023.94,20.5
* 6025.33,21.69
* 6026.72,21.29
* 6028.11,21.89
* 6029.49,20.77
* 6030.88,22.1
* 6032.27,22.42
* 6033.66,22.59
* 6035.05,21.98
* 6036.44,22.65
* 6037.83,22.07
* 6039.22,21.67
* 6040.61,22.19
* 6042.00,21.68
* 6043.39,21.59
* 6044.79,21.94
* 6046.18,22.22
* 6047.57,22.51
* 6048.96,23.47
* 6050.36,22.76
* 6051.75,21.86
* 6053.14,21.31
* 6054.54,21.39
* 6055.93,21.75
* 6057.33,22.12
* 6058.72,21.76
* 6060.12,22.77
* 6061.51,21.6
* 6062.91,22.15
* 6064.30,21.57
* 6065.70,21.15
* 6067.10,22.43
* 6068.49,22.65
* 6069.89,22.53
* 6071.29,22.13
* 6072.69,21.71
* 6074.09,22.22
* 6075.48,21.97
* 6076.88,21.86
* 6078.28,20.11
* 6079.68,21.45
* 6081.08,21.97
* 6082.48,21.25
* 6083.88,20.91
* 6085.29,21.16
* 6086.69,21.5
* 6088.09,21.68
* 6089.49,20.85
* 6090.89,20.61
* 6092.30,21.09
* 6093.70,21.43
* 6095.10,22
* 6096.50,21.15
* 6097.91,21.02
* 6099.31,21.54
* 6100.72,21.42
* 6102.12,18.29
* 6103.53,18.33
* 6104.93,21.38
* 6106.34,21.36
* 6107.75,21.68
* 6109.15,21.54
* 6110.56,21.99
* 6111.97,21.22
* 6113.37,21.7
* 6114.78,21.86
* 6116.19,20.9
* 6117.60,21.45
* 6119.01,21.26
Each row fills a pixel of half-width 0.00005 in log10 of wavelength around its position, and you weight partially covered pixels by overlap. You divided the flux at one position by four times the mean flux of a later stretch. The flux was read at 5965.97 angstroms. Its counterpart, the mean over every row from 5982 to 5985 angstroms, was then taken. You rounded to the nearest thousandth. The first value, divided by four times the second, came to 0.248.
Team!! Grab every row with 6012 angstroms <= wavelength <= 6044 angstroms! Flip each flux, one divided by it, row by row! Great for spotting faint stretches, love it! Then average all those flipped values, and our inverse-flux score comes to 0.0465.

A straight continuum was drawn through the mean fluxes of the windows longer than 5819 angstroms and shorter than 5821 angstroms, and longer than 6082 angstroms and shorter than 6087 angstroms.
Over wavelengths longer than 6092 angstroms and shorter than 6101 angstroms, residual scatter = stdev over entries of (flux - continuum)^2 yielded 0.3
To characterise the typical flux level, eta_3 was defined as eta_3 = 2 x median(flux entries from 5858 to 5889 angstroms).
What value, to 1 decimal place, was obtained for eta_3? 44.7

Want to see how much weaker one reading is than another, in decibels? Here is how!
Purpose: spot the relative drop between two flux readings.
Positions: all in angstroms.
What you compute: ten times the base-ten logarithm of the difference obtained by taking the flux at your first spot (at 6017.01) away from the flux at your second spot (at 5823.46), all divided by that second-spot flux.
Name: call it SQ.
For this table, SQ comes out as -10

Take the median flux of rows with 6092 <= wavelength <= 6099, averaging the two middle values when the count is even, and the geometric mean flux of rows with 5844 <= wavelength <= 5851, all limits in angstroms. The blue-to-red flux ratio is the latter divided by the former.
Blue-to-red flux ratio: 1.05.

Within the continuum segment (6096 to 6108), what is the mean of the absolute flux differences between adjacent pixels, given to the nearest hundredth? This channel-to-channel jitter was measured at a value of 0.92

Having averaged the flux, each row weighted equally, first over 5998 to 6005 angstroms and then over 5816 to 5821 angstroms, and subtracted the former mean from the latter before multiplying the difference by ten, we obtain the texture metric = 12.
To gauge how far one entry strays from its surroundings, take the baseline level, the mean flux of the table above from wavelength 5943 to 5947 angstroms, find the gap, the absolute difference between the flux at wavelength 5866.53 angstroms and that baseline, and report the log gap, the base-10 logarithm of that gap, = 0.0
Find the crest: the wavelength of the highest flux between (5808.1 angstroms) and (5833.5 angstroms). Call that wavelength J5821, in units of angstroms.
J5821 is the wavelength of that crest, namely 5826.14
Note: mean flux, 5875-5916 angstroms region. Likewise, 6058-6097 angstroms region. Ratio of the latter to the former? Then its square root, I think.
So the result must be 1.02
